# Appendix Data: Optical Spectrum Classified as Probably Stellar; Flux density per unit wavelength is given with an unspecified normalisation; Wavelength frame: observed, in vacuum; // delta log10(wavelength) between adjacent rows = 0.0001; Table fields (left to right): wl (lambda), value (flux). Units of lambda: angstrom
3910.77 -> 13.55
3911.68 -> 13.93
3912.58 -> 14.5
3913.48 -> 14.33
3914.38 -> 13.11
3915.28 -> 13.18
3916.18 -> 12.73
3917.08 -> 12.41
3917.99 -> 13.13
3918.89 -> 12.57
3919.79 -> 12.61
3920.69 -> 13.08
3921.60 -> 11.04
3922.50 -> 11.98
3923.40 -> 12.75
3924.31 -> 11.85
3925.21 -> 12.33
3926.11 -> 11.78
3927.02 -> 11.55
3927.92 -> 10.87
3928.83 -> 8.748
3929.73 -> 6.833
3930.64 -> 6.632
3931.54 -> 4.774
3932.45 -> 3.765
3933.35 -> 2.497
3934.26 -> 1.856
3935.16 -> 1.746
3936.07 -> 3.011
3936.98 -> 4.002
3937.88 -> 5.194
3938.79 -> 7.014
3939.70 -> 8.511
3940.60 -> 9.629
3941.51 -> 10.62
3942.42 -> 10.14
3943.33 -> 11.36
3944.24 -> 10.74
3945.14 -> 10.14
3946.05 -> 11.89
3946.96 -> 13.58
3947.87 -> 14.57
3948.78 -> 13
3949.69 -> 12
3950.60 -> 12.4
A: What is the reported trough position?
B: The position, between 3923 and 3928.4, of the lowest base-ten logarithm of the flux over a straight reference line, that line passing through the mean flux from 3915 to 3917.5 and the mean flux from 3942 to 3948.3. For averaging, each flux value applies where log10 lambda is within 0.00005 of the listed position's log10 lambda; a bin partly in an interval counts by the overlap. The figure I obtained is 3927.92 angstrom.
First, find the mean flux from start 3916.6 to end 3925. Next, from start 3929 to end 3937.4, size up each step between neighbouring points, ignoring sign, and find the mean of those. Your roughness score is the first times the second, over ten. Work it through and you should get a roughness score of 1.14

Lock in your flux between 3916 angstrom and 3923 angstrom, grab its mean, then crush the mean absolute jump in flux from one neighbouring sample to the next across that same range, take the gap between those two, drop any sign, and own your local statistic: 11.7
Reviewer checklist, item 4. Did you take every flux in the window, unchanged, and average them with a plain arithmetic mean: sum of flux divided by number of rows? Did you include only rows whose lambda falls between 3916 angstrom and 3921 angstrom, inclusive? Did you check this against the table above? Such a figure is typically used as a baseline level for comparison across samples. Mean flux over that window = 12.8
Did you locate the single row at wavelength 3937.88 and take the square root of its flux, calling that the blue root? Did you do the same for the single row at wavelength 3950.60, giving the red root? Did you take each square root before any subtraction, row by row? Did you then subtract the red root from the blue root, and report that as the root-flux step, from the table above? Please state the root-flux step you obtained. -1.2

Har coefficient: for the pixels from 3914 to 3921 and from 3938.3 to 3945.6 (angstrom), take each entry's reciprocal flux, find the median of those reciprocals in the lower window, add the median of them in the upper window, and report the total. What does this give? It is 0.18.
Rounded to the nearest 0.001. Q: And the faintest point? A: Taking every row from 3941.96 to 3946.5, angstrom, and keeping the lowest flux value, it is 10.140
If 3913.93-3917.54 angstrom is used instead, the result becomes 12.410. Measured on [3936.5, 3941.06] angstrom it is 4.002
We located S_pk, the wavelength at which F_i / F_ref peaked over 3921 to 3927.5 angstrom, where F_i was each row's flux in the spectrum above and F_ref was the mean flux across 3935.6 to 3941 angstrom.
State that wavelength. 3923.40 angstrom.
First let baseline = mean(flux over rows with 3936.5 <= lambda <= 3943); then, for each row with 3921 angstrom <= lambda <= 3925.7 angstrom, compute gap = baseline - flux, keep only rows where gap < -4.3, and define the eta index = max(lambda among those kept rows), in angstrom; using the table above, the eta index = 3925.21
